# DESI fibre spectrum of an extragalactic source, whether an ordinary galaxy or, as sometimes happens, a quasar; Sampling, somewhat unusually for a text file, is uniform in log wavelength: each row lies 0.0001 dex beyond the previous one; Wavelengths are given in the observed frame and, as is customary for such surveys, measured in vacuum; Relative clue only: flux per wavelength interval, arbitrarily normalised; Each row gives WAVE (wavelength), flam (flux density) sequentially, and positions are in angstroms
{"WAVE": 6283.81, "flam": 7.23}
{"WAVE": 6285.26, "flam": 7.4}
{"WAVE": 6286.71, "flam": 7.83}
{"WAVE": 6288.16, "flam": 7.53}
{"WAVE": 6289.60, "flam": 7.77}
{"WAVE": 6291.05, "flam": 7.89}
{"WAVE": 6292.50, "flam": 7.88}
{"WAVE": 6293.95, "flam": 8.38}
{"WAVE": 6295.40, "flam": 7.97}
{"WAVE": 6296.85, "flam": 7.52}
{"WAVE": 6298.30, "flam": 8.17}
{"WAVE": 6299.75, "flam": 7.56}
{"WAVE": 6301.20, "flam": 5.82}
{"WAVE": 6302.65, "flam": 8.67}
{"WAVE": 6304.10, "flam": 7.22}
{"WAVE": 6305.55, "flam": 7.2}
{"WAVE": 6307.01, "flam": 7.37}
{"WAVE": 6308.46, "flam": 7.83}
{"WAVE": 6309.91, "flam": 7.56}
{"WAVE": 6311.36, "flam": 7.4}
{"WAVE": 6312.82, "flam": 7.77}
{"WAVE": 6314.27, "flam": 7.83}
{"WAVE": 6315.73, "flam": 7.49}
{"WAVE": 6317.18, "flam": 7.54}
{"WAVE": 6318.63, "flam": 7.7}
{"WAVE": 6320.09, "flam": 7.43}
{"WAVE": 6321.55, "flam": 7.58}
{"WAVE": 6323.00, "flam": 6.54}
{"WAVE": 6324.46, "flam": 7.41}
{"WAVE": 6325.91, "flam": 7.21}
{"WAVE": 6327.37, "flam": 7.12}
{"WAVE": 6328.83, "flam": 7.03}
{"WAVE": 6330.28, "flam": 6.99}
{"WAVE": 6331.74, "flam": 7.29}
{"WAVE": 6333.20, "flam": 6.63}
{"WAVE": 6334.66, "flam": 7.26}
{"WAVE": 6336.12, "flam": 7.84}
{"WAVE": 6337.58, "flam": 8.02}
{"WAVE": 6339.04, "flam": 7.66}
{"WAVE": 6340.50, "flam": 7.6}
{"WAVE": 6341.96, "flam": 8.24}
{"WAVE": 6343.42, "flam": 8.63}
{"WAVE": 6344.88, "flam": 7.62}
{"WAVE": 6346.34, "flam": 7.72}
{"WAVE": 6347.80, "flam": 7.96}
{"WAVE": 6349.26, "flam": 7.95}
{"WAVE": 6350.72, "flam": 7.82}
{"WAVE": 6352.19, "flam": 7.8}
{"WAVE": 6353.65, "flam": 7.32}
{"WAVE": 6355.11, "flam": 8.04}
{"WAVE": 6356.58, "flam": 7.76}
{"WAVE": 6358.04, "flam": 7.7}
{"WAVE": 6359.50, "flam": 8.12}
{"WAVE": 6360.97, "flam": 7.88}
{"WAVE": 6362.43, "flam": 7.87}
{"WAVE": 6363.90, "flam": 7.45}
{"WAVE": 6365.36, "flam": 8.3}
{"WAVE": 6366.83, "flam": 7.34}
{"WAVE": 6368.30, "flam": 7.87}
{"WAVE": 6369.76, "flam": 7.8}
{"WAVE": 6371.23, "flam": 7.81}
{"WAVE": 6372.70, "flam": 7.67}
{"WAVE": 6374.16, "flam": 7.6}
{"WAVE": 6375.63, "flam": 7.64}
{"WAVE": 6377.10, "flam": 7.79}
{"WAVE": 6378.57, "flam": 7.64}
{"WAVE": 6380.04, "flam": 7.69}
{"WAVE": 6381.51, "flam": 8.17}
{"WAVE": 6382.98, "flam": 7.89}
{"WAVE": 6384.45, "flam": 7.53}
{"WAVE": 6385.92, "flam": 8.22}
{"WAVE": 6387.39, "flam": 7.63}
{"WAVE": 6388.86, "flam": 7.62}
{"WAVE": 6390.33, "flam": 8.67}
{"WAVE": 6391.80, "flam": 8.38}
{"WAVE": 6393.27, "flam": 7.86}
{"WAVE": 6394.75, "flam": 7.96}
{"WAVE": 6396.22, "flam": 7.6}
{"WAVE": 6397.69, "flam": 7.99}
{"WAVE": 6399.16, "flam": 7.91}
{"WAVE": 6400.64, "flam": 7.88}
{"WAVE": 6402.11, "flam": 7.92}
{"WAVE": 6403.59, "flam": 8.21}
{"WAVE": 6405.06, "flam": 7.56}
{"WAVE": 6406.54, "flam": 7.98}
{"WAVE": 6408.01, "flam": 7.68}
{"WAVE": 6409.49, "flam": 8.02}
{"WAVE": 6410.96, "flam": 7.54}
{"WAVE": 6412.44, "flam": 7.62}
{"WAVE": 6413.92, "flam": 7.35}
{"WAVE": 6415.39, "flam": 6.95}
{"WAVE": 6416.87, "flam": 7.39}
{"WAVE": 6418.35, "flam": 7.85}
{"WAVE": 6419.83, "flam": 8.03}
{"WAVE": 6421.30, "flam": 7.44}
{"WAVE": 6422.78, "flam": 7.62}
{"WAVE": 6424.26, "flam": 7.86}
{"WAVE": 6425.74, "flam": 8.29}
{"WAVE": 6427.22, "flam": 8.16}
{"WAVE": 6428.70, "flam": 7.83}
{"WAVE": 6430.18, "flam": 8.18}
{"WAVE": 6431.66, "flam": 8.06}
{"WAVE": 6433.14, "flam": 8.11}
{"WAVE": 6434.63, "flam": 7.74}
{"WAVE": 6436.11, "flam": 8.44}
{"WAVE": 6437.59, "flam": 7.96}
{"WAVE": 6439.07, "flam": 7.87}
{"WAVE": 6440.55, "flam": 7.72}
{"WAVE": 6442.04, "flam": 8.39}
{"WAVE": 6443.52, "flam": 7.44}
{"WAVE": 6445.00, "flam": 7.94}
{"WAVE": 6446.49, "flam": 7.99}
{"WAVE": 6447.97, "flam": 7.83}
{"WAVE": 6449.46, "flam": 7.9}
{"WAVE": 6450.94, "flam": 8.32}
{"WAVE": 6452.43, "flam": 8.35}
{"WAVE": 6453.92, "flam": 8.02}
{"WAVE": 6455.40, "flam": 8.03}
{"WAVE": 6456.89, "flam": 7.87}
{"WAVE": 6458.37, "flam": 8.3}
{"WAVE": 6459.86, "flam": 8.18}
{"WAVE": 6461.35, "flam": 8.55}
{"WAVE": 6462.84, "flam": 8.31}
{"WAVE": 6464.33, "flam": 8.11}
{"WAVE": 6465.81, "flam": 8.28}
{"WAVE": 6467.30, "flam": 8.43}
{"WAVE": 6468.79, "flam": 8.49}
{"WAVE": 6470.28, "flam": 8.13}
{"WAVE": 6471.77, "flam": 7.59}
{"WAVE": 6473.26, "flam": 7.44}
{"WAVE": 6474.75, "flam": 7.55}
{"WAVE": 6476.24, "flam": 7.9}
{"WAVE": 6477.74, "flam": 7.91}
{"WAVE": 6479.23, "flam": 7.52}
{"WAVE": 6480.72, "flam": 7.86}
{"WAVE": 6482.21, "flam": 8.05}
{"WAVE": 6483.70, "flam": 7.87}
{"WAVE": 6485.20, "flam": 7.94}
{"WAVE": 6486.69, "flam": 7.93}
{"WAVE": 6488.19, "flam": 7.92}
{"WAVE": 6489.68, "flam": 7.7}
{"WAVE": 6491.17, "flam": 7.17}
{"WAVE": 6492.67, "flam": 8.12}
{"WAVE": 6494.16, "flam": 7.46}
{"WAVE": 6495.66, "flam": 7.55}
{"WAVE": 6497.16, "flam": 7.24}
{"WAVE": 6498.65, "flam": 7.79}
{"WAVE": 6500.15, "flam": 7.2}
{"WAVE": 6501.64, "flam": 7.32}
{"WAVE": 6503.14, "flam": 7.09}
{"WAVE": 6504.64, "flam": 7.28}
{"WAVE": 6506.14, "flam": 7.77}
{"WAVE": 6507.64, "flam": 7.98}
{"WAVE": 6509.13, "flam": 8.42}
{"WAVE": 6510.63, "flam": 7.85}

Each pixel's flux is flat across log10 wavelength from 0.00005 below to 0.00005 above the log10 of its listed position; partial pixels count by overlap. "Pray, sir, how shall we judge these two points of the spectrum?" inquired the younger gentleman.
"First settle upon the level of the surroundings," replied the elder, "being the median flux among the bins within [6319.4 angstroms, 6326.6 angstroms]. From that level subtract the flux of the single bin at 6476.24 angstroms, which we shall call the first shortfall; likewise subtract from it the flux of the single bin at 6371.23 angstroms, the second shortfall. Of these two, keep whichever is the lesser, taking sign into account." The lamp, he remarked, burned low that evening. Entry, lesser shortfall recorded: -0.49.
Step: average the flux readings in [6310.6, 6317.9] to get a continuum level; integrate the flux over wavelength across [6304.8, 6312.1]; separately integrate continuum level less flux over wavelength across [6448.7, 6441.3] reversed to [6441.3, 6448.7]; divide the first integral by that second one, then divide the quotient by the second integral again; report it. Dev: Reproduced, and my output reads 10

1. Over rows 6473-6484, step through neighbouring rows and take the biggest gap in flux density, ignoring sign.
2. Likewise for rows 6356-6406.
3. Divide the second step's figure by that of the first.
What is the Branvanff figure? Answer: 2.7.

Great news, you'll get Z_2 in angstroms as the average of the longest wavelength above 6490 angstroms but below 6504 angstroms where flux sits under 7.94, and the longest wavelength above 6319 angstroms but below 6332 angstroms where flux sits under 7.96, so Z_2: 6417.4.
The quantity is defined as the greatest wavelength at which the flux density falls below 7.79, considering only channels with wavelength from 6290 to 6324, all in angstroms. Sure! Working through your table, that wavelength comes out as 6323.00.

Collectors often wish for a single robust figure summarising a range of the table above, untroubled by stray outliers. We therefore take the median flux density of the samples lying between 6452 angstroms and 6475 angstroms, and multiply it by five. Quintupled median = 40.8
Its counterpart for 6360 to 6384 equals 39.0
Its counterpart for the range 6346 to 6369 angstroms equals 39.2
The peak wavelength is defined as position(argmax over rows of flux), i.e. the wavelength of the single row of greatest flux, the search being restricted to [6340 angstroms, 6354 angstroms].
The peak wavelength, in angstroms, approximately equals 6343.42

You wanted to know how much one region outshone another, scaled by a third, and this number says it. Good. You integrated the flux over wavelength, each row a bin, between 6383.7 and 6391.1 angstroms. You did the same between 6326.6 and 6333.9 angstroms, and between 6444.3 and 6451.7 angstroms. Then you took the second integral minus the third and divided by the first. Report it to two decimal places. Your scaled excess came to -0.14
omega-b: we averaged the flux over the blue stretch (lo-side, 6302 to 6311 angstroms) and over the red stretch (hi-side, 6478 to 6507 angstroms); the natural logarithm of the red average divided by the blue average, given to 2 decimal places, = 0.00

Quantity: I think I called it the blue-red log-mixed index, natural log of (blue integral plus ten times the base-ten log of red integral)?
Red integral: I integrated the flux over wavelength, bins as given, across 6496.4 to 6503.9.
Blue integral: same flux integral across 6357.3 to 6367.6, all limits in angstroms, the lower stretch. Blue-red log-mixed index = 4.58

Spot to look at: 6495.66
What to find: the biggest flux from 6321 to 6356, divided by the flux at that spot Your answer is 1.14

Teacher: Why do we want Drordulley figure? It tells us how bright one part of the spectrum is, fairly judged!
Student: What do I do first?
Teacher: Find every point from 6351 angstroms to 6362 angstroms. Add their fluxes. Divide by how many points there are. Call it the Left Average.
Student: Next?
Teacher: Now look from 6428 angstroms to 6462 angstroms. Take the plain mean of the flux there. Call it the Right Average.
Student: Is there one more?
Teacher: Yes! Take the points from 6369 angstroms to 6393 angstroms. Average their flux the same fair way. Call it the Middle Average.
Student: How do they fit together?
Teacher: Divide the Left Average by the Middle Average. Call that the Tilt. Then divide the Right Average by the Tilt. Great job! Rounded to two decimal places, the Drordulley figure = 8.10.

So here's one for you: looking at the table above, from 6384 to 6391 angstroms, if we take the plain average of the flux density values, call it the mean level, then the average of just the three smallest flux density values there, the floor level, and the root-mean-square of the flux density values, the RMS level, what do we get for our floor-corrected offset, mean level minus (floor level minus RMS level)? 8.3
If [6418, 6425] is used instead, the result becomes 7.9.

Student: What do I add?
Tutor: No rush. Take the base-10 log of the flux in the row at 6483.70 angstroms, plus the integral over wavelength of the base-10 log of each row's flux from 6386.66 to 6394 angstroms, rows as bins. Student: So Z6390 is 7.5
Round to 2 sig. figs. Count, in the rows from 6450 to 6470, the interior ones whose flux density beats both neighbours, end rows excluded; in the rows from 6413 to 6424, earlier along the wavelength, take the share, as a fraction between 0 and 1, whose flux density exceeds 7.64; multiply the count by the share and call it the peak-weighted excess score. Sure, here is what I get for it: 1.1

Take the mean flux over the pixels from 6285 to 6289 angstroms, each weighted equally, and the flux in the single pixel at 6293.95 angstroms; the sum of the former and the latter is 16.0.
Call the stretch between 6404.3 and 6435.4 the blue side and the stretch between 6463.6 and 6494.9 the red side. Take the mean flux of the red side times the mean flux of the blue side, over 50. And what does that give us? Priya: 1.22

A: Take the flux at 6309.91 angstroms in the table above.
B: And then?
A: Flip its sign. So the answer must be -7.56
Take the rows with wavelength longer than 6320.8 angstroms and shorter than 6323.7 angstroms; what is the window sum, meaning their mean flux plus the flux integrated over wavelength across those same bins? 27.6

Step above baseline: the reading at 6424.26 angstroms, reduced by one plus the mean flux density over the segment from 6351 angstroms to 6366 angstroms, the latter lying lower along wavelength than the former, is -1.0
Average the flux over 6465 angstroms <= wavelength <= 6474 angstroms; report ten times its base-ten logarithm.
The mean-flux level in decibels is 9.1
